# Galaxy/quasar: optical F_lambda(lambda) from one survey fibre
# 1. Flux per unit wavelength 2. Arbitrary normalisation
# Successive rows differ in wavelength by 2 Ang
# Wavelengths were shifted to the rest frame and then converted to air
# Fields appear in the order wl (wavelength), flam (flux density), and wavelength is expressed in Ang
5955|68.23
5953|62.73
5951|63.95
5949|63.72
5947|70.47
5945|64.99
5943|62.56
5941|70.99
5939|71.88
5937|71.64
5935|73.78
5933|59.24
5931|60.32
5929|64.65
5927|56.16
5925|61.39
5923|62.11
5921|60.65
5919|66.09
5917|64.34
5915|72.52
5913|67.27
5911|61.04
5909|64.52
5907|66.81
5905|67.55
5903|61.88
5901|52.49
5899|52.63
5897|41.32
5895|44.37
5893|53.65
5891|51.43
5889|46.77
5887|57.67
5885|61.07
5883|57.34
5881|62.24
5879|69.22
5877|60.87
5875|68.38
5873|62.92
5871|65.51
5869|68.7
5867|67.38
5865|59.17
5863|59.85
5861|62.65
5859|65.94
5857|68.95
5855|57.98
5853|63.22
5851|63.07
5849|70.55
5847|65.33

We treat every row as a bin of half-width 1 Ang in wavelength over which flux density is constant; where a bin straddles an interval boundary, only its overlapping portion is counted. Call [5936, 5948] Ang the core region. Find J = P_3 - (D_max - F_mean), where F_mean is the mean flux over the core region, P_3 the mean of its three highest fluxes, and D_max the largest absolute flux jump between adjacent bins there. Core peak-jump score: 132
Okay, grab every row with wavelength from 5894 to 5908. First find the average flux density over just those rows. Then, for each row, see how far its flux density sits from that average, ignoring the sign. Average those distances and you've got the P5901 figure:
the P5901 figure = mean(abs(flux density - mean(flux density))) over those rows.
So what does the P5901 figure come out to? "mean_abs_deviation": 8.7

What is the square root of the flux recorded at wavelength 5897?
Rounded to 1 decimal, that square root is 6.4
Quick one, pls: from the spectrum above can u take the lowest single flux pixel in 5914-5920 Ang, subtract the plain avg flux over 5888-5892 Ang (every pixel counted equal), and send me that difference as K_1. 15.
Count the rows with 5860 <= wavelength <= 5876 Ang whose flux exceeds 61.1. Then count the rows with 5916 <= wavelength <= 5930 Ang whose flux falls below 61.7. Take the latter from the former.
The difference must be 3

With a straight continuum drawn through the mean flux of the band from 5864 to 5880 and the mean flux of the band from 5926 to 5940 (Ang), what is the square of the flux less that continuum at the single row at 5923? 11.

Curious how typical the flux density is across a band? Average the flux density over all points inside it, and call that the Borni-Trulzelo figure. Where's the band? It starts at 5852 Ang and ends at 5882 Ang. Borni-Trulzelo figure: 64.2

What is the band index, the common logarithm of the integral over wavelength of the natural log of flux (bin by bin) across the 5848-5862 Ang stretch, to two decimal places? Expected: 1.77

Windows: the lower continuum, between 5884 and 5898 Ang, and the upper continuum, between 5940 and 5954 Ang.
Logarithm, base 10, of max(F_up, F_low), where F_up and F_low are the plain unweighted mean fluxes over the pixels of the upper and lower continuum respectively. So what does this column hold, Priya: 1.82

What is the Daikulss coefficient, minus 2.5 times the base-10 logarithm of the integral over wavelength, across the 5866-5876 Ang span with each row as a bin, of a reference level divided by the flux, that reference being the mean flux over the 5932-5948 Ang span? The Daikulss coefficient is -2.53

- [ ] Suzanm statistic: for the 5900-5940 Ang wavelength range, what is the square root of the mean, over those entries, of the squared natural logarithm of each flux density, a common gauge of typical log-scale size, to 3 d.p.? 4.161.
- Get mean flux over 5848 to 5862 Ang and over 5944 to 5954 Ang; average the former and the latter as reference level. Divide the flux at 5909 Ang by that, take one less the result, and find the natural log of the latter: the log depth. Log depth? -5.1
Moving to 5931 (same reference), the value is -2.7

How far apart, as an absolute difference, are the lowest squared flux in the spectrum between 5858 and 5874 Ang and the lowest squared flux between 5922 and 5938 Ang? 347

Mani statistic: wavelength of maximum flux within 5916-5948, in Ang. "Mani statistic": 5935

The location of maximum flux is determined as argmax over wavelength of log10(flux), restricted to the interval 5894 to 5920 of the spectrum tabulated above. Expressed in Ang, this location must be 5915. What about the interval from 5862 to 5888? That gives 5879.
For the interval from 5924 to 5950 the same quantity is 5935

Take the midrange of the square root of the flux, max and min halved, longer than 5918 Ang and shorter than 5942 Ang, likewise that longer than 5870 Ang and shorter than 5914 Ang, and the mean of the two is 7.71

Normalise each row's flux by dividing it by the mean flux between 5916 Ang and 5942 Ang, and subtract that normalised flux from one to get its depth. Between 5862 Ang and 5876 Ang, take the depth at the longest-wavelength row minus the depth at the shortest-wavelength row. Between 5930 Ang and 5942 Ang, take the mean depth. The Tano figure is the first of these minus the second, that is -0.08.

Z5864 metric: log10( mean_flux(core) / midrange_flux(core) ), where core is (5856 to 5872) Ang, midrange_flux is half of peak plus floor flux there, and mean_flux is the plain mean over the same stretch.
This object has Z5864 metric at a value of 0.005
